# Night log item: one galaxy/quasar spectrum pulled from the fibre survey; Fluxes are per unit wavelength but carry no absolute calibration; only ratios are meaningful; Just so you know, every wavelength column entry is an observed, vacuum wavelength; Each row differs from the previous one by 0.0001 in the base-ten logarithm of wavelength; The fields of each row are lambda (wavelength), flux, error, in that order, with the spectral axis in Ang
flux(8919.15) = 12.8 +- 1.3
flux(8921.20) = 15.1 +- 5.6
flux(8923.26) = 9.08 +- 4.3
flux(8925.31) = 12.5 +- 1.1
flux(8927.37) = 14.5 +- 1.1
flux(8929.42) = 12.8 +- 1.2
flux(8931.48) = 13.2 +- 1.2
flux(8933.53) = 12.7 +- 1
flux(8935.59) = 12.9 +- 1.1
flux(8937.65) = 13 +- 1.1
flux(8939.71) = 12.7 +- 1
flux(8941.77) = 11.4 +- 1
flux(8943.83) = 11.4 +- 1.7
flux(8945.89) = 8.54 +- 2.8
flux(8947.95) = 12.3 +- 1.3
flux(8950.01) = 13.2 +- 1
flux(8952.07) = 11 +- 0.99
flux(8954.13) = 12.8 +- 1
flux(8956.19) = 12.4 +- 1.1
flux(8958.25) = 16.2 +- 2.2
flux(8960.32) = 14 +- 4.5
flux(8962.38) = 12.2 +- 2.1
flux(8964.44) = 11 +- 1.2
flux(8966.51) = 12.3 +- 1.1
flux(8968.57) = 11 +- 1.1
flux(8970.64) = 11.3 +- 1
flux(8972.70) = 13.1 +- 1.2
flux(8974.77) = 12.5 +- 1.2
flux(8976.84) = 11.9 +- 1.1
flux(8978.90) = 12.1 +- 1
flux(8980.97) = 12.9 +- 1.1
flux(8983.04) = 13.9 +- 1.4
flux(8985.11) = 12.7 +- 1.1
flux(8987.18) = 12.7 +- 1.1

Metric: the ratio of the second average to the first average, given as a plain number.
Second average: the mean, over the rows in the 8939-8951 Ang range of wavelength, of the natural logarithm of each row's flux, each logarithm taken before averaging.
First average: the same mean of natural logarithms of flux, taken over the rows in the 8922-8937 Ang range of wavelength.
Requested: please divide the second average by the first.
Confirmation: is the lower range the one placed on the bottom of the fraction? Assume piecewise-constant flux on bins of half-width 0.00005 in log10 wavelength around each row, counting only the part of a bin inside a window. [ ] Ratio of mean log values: 0.97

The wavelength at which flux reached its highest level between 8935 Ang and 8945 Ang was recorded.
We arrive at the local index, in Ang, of 8937.65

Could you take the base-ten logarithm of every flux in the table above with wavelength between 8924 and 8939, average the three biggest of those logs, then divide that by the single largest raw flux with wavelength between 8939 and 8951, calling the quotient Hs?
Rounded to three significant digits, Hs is 0.0858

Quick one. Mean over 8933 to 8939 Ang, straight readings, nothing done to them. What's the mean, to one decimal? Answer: 12.9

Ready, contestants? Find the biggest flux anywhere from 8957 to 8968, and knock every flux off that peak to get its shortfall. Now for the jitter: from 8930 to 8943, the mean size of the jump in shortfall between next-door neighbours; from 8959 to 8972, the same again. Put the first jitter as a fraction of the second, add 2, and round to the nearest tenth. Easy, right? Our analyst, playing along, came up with 2.4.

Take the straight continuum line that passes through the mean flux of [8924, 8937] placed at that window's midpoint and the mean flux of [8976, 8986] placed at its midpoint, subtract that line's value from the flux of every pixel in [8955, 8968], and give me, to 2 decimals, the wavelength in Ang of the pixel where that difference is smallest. 8964.44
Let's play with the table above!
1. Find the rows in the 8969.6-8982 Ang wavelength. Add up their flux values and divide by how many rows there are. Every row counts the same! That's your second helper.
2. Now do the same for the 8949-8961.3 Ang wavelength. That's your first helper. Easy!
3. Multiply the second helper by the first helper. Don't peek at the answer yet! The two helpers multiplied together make 163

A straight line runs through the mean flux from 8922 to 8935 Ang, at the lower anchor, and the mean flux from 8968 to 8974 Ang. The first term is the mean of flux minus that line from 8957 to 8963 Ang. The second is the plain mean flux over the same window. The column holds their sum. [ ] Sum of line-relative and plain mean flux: 16.3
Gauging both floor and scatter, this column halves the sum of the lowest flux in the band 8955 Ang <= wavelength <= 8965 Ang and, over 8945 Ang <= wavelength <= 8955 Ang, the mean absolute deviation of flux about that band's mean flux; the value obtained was 6.22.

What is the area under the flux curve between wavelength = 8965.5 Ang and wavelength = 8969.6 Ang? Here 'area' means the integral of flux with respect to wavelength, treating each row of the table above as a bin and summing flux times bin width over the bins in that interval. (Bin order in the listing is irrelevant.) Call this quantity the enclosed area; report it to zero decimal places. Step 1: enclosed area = 48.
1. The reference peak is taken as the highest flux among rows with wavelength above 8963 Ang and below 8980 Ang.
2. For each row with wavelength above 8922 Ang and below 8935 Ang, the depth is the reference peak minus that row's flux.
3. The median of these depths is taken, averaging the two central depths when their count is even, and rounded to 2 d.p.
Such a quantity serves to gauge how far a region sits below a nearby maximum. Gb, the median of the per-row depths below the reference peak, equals 0.35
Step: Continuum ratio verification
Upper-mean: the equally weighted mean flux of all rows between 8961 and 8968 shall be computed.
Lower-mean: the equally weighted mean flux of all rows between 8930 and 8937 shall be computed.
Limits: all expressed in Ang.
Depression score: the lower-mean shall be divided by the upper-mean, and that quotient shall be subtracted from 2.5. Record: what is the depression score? 1.41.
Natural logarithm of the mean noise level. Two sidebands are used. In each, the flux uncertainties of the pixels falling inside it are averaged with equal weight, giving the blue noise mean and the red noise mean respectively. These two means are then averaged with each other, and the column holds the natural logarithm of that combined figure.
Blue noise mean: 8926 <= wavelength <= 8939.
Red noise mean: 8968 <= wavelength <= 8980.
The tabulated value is 0.10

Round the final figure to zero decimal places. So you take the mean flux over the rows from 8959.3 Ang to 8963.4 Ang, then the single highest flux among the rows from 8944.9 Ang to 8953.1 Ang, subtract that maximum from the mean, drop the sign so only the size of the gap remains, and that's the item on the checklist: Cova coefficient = 0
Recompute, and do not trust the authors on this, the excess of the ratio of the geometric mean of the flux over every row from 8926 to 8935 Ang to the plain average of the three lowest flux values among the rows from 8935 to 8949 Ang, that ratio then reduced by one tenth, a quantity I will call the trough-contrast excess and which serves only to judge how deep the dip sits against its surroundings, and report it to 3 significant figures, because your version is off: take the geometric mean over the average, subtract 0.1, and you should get 1.17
